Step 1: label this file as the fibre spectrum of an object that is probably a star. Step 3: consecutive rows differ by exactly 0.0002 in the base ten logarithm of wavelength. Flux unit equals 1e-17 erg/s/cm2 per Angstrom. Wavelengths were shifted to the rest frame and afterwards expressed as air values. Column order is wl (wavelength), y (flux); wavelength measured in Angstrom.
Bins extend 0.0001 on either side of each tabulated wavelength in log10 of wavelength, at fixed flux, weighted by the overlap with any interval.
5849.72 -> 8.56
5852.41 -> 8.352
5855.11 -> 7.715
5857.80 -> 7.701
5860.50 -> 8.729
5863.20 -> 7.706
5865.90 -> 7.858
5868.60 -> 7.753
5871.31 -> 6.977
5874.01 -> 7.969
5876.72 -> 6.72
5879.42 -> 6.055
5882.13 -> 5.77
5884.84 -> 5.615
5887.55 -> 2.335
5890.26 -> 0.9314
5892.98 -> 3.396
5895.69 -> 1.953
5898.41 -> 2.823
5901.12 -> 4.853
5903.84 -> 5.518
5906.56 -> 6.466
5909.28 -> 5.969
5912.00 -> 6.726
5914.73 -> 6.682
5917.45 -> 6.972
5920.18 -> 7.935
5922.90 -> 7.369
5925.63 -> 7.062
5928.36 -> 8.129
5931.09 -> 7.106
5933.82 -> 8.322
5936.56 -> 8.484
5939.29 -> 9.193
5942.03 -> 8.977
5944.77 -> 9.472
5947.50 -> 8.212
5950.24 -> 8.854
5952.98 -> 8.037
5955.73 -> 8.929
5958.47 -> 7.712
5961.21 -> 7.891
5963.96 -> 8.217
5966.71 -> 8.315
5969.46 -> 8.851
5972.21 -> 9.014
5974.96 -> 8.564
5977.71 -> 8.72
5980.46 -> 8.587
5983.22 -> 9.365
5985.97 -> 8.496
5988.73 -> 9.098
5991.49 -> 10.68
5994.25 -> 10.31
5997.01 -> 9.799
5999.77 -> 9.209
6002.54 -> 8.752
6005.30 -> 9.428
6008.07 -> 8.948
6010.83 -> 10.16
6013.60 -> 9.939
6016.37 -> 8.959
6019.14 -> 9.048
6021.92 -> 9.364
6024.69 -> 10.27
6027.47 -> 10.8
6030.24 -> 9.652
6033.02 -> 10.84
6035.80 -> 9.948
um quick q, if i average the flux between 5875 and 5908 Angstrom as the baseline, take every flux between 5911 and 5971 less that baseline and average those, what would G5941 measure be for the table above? 3.7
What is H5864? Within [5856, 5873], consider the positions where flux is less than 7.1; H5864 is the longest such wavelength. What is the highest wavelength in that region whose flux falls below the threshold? 5871.31 Angstrom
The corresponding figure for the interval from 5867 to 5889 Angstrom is 5887.55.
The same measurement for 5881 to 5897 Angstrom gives 5895.69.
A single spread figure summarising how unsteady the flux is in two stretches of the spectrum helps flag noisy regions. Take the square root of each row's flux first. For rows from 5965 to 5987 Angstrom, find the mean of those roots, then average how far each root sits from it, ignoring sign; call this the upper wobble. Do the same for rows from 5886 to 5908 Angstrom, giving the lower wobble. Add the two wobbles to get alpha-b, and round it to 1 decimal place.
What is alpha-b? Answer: 0.5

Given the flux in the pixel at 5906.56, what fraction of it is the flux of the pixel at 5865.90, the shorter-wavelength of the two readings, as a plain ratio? 1.2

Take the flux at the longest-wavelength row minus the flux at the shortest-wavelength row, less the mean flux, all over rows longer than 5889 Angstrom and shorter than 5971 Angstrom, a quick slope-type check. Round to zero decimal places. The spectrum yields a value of 1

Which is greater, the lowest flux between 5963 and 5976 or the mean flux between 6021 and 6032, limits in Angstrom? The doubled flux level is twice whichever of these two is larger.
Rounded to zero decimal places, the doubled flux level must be 20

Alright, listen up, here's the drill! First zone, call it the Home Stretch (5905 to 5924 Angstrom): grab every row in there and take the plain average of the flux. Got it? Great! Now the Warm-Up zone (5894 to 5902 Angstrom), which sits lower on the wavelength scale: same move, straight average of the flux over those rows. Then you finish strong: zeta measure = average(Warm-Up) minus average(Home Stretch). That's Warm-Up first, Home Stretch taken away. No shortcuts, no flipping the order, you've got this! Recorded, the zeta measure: -3.7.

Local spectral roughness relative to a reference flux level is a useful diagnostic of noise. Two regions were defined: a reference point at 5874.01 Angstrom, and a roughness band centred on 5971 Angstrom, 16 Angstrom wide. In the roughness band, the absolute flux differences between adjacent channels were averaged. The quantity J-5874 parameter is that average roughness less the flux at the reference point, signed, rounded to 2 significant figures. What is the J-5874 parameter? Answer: -7.7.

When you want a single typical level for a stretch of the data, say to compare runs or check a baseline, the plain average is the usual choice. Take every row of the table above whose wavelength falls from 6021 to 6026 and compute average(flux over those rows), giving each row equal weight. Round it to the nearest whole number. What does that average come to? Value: 10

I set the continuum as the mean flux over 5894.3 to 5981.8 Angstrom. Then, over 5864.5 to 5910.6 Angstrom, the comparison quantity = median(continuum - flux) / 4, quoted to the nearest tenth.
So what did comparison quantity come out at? 0.4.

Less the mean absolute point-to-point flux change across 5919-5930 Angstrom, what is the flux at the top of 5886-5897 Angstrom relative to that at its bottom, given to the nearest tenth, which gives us -1.0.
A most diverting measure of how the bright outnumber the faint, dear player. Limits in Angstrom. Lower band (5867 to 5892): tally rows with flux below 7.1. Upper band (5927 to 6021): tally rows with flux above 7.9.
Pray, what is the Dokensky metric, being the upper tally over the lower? 4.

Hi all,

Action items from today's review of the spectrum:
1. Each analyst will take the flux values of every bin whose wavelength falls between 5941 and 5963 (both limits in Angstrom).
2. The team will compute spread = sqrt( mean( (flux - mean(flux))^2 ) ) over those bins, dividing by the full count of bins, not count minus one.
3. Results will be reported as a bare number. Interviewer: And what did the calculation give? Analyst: 0.59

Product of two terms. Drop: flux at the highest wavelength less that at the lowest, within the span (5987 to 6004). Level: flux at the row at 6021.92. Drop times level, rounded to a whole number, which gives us -3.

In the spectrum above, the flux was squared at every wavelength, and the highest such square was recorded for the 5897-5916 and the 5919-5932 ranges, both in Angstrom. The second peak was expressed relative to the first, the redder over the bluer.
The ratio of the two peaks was 1.46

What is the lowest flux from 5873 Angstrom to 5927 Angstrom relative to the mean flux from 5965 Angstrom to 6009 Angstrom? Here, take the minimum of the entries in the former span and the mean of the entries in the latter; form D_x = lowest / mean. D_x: 0.102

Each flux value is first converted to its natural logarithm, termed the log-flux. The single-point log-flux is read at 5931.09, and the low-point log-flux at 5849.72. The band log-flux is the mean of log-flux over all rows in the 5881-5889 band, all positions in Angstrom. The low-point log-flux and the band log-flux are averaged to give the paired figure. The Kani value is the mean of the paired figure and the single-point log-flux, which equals 1.9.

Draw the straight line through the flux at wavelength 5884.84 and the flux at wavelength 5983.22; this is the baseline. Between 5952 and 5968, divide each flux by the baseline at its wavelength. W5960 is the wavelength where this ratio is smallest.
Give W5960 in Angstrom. 5958.47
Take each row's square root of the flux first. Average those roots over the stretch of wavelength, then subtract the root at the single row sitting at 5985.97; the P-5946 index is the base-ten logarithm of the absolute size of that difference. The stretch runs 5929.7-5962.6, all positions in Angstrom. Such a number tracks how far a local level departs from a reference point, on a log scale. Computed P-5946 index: -1.9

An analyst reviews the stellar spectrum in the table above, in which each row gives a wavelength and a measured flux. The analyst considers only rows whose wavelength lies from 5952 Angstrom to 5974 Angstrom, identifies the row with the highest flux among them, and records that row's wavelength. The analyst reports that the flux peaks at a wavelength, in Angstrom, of 5972.21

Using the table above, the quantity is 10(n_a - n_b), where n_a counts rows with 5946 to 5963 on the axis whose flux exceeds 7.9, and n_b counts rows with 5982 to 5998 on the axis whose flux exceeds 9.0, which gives -10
